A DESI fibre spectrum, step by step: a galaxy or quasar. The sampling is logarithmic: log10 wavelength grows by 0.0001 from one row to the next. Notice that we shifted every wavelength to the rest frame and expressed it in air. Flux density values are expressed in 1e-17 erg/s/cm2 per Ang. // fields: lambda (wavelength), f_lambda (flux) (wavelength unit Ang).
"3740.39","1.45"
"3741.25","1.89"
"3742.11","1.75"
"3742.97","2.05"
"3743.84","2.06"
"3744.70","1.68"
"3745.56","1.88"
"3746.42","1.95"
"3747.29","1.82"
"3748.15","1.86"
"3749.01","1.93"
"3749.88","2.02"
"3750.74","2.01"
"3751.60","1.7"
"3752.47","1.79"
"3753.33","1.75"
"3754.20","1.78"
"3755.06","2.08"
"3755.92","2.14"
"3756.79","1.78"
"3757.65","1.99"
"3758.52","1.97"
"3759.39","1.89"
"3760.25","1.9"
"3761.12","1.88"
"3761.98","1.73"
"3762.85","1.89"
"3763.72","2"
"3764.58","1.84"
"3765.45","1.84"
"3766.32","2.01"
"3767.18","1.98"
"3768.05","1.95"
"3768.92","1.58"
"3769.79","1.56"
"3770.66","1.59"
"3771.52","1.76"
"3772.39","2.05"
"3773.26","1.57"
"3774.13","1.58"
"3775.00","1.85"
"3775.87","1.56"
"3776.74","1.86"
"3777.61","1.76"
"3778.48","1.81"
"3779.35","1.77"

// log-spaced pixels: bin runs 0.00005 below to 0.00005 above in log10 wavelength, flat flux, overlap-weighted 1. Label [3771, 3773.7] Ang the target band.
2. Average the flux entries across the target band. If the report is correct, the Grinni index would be 1.79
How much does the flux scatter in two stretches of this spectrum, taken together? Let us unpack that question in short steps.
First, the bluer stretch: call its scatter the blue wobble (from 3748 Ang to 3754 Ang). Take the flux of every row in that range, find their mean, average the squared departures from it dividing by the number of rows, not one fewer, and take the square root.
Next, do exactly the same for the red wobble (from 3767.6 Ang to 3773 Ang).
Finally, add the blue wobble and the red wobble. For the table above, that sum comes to 0.309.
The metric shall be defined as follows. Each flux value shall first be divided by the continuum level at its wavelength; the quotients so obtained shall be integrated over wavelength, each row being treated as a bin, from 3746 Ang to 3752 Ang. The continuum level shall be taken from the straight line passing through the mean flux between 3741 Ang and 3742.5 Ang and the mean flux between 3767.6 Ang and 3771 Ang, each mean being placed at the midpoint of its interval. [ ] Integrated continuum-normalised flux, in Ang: 6.4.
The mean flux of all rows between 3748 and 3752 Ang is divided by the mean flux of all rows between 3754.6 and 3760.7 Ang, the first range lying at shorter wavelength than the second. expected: 0.97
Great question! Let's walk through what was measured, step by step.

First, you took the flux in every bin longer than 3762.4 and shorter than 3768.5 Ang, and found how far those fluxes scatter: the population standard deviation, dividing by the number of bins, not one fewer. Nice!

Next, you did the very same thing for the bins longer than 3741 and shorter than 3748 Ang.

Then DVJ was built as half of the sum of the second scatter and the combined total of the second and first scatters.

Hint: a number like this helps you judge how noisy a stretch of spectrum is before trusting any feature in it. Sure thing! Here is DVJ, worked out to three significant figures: 0.160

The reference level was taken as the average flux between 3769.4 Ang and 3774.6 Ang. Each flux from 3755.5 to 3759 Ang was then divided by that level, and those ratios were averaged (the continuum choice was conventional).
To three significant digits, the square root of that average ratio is 1.08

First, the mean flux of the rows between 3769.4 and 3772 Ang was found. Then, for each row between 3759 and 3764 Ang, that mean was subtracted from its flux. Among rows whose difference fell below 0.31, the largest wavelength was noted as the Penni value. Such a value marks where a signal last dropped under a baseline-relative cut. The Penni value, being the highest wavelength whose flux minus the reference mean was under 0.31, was 3762.85 Ang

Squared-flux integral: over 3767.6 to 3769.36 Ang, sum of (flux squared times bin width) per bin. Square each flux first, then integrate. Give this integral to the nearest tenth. 5.5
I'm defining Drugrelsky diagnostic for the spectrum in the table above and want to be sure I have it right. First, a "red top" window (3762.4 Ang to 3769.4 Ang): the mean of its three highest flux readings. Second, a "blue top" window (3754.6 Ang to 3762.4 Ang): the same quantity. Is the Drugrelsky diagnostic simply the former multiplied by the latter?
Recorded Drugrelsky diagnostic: 4.13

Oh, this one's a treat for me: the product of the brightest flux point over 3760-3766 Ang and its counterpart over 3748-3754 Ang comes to 4.04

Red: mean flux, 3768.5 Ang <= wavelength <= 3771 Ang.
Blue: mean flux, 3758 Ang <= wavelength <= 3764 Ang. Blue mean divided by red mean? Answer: 1.20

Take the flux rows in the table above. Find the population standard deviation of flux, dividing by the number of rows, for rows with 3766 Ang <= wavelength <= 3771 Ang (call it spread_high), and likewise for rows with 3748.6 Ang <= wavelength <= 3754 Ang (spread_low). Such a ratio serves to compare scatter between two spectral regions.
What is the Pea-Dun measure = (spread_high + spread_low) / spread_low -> 2.6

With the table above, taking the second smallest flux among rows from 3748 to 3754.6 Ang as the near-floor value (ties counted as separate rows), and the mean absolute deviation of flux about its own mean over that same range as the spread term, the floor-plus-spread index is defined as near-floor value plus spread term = 1.85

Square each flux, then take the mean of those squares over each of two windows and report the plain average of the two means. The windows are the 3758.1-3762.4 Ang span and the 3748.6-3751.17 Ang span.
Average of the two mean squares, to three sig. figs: 3.73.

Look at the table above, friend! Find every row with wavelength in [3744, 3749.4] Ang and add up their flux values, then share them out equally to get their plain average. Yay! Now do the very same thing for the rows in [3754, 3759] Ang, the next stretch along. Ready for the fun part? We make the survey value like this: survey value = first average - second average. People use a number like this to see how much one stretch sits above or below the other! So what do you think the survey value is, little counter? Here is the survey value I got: -0.10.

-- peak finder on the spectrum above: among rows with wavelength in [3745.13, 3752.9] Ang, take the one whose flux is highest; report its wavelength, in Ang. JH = 3749.88 Ang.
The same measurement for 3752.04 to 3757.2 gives 3755.92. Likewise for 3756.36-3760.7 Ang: 3757.65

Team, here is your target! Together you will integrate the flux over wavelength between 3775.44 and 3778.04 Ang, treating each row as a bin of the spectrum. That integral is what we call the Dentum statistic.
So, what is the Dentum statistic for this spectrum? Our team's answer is 4.5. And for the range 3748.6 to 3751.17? 5.1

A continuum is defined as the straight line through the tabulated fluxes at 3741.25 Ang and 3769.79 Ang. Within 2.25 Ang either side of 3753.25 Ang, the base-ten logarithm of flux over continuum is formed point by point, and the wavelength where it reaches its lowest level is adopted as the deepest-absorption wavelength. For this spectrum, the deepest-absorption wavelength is 3751.60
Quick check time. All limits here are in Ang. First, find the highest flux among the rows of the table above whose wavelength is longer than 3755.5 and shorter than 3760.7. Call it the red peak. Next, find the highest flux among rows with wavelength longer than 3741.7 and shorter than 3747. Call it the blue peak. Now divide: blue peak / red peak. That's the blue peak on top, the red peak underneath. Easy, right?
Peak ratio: 0.96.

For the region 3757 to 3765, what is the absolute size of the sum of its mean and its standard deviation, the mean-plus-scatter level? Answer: 1.98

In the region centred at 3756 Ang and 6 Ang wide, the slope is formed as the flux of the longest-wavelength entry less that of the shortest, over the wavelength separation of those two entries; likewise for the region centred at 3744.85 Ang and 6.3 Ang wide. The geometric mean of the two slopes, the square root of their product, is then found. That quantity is 0.024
